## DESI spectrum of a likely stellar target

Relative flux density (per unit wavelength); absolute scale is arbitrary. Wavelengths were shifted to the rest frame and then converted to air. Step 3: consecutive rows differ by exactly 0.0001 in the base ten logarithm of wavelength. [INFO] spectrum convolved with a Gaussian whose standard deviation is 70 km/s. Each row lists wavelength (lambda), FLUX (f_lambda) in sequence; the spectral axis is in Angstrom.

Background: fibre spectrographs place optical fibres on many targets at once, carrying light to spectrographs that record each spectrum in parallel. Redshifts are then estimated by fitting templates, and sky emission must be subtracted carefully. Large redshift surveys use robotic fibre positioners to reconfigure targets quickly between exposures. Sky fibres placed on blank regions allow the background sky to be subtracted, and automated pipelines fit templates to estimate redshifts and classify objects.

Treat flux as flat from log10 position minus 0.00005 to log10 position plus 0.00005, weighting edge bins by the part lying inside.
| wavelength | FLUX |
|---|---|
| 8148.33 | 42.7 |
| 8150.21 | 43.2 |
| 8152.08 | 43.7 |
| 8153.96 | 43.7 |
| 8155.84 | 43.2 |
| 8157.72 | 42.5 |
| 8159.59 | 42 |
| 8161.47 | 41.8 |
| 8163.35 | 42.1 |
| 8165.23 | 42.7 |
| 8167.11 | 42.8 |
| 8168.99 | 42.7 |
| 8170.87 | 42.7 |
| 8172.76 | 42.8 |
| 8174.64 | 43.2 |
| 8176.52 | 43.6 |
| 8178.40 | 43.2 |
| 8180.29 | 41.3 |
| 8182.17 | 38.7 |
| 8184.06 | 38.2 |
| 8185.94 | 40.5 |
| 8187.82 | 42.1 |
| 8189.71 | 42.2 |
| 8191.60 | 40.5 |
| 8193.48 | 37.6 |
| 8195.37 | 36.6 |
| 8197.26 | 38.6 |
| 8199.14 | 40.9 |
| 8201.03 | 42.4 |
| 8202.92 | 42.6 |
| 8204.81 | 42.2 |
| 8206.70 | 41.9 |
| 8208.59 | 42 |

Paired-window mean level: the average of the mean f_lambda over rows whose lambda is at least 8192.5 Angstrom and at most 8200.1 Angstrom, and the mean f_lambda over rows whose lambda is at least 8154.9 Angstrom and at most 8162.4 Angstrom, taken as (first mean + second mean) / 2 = 40.4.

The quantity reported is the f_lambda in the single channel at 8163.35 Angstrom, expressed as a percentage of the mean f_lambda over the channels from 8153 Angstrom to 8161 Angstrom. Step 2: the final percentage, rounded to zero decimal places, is 98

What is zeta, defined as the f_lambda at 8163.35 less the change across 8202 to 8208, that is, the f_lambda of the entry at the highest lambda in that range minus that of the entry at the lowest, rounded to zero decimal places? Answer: 43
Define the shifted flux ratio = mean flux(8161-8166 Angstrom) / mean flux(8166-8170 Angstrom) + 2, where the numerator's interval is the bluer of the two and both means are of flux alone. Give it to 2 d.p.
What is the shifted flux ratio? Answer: 2.99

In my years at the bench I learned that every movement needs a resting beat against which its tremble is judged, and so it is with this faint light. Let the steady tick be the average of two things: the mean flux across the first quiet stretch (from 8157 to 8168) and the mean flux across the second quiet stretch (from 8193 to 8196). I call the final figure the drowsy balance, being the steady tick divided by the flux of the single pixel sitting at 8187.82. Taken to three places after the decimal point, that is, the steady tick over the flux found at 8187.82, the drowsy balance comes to 0.943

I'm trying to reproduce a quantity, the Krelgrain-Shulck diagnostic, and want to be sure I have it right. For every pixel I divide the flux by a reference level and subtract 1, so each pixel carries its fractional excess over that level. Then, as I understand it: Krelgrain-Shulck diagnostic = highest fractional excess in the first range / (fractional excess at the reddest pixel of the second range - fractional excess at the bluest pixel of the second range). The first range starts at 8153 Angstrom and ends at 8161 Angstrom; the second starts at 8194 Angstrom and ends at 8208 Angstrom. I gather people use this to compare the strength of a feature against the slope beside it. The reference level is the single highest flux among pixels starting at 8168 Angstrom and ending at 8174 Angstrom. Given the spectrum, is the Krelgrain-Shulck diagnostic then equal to 0.17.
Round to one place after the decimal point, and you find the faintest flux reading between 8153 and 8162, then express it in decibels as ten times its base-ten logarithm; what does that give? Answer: 16.2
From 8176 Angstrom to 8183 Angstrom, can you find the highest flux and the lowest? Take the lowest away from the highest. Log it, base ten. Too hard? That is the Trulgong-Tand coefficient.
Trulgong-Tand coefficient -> 0.69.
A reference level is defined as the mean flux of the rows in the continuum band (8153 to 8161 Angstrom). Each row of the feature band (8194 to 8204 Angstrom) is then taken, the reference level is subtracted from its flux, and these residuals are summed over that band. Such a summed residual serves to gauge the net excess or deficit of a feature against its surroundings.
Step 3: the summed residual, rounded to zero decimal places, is -13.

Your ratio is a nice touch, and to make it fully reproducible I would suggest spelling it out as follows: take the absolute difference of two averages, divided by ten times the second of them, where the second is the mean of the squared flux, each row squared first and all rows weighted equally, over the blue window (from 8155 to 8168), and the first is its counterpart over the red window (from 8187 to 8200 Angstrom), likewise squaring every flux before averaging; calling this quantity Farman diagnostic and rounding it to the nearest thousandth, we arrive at 0.012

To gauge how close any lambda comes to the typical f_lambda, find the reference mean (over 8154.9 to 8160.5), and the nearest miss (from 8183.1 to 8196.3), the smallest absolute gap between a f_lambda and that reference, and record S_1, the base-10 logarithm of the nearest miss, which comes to -0.4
